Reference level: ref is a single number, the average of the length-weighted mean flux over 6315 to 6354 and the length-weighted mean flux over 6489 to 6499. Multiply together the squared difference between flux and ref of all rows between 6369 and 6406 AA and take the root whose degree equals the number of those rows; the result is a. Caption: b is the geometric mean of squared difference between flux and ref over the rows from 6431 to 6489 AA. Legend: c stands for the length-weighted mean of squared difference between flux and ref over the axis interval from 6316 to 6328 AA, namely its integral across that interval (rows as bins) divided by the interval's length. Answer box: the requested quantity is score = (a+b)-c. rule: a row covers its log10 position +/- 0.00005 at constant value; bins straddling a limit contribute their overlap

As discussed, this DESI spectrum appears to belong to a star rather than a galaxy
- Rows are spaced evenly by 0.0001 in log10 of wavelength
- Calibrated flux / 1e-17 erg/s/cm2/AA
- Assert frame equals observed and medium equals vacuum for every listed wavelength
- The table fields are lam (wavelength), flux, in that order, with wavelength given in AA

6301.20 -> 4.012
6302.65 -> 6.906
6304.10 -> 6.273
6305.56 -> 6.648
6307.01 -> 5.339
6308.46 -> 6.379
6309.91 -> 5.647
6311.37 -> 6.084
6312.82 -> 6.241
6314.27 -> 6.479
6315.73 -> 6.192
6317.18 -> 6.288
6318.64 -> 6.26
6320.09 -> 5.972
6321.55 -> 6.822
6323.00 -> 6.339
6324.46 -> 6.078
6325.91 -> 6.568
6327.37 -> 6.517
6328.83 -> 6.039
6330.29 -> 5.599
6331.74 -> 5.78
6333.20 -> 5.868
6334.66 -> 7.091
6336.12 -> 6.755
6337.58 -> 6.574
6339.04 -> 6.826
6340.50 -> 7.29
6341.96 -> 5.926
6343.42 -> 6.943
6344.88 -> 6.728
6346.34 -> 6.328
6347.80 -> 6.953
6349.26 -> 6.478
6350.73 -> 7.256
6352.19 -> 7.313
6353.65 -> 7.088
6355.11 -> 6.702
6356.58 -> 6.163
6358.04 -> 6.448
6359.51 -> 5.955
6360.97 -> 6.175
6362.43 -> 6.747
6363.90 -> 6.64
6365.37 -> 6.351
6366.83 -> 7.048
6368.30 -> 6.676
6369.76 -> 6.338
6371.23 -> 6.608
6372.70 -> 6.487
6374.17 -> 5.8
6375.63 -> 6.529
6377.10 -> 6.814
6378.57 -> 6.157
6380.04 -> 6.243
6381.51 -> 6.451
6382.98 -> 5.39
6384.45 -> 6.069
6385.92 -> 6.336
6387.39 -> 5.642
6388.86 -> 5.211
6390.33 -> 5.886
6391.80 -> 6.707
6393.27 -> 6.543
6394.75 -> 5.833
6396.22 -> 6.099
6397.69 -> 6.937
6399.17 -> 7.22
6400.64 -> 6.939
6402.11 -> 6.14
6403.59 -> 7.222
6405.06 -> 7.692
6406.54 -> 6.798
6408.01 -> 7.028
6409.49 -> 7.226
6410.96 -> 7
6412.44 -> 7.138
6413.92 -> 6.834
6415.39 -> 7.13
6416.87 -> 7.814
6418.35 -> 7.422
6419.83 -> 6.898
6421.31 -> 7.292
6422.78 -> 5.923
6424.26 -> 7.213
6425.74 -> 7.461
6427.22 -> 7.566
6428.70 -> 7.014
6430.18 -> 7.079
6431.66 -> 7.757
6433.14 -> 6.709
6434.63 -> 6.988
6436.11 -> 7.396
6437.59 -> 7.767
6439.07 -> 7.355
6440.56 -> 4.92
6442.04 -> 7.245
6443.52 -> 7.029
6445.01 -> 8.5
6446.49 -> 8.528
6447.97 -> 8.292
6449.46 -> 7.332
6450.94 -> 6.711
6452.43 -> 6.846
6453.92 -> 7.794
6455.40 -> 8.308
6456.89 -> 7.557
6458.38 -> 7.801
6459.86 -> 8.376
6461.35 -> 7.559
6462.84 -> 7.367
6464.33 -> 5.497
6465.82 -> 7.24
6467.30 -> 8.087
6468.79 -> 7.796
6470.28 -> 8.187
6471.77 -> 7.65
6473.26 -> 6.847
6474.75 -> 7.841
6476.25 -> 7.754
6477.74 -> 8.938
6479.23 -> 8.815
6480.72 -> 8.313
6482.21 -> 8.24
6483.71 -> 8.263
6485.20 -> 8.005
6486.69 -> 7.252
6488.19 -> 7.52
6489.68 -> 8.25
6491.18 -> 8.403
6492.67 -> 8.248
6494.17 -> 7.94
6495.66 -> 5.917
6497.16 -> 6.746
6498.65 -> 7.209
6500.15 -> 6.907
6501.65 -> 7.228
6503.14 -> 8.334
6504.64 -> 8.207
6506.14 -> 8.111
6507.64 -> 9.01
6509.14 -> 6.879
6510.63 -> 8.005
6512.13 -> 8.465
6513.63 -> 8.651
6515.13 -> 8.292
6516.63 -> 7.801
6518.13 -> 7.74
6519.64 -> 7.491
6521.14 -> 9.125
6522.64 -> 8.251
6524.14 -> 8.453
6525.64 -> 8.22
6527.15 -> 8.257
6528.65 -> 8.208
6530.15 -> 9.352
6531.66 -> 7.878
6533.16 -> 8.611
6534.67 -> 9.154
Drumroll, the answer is 0.1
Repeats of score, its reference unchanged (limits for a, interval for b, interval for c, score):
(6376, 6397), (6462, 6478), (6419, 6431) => 0.9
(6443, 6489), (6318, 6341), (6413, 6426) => 0.4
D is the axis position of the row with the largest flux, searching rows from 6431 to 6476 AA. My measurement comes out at 6446.49 AA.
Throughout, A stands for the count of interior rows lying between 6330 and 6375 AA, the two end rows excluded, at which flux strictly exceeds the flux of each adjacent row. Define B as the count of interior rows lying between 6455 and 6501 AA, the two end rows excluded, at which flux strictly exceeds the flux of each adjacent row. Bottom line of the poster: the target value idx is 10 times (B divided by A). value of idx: 8.9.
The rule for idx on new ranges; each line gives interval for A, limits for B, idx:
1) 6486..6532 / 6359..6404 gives 8.9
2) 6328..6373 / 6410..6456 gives 8.9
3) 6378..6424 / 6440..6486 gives 10.0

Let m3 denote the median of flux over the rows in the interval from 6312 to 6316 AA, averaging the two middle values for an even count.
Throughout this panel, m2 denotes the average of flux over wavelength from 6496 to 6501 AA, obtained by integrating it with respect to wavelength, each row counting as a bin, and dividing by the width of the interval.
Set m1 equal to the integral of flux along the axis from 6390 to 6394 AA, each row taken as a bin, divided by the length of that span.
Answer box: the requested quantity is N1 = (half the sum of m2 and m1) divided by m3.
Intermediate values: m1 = 6.4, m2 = 6.9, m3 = 6.2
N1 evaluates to 1.07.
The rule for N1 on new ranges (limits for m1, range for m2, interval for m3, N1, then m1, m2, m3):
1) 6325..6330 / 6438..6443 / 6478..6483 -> 0.78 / 6.3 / 6.6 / 8.3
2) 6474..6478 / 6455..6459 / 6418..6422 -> 1.09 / 8.1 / 7.8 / 7.3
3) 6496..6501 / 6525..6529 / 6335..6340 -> 1.12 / 6.9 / 8.2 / 6.8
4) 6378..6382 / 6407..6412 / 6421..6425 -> 0.93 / 6.3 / 7.1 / 7.2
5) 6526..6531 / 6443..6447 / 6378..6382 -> 1.33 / 8.6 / 8.0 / 6.2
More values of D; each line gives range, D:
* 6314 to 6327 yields 6321.55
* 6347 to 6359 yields 6352.19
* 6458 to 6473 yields 6459.86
